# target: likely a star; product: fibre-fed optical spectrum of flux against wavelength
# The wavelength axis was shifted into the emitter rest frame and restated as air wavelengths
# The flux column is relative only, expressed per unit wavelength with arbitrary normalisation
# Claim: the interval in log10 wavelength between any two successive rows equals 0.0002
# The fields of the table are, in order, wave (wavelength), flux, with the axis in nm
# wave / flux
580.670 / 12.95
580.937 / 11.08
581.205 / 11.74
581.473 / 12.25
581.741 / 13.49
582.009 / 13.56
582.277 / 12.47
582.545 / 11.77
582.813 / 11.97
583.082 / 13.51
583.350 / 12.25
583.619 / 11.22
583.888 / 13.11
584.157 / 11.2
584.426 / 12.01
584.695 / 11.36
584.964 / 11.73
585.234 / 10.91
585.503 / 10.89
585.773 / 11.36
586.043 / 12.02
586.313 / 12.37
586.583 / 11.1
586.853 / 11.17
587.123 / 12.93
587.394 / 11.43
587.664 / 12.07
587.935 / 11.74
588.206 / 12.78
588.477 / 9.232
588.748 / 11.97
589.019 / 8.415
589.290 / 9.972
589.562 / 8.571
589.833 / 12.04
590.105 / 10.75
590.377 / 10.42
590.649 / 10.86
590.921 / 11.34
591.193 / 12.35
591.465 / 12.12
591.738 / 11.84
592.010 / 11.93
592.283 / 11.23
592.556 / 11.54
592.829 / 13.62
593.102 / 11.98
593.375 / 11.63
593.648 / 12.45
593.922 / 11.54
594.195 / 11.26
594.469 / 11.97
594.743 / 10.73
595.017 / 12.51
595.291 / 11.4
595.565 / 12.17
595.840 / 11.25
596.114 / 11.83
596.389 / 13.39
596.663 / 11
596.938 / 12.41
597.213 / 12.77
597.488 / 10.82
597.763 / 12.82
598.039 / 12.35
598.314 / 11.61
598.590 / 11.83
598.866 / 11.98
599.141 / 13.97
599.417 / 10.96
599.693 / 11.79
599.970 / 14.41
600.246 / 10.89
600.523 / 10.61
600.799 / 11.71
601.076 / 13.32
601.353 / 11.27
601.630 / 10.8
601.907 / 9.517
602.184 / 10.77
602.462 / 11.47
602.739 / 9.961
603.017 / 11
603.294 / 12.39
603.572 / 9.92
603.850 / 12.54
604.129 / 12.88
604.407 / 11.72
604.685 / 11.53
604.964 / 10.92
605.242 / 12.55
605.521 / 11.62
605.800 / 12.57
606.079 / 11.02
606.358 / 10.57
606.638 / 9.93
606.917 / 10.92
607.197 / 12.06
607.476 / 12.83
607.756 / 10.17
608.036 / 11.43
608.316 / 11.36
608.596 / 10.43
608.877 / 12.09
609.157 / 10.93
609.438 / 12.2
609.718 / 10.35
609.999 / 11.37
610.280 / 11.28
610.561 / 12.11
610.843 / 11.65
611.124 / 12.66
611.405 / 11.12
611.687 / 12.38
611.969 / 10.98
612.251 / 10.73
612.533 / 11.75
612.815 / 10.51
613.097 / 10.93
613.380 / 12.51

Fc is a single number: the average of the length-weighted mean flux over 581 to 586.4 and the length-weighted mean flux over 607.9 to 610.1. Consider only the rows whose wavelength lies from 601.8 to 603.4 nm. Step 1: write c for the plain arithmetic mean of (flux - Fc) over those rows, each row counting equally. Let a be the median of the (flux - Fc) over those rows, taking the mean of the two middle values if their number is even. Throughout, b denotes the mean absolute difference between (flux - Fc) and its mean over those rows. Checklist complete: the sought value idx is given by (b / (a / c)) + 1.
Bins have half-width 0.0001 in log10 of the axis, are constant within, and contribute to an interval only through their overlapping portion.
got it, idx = 1.8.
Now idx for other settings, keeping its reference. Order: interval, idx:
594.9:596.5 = 1.8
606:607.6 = 1.5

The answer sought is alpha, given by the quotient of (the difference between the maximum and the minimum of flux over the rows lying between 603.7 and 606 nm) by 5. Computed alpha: 0.4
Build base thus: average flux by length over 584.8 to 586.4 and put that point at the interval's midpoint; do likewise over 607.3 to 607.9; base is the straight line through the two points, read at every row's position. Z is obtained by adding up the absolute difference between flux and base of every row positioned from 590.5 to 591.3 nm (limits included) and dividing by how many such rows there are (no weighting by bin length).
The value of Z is 0.56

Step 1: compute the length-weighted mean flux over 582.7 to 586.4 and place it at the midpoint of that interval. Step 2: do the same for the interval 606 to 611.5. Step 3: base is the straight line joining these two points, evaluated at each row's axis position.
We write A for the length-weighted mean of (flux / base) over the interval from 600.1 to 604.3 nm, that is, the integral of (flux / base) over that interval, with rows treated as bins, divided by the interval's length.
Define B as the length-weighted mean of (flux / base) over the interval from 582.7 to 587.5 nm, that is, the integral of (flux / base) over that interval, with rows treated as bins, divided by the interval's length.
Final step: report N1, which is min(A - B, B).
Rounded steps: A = 0.98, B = 1.00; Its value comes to -0.015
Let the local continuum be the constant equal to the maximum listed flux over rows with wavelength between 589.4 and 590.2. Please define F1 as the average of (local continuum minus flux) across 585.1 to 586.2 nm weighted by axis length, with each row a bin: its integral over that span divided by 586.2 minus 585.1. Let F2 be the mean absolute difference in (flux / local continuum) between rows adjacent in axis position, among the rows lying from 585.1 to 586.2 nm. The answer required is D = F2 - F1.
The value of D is -0.7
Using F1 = 0.7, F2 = 0.03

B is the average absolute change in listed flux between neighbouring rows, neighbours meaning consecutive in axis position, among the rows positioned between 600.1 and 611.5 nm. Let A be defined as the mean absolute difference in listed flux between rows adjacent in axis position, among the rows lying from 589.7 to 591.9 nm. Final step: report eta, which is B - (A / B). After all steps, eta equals 0.6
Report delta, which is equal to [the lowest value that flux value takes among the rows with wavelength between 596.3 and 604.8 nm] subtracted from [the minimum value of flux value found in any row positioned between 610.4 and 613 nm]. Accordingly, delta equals 1.0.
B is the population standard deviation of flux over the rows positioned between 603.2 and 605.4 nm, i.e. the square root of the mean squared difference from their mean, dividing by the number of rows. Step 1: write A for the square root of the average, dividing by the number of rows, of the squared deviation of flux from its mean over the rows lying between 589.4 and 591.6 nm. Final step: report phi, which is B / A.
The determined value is 0.81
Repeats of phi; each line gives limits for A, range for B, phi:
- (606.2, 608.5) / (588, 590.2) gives 1.73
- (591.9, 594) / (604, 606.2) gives 0.98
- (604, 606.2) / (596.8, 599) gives 0.90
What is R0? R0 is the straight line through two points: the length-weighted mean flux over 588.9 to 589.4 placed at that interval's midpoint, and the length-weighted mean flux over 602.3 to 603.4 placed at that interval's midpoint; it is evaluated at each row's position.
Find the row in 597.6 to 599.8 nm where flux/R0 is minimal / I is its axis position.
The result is 599.417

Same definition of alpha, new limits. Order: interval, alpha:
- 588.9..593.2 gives 1.0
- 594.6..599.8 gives 0.6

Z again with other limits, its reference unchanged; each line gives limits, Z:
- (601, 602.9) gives 1.03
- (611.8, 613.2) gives 0.65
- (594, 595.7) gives 0.54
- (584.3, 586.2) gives 0.39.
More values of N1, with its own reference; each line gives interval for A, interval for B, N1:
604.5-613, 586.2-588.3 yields -0.006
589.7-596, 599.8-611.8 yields -0.004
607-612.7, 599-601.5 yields -0.036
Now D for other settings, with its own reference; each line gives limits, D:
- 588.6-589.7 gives -2.1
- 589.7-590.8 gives -1.0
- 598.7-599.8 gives 0.3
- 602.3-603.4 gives -0.8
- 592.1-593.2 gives 0.2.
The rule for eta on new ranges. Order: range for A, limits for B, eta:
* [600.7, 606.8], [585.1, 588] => -1.0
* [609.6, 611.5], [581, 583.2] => -0.3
